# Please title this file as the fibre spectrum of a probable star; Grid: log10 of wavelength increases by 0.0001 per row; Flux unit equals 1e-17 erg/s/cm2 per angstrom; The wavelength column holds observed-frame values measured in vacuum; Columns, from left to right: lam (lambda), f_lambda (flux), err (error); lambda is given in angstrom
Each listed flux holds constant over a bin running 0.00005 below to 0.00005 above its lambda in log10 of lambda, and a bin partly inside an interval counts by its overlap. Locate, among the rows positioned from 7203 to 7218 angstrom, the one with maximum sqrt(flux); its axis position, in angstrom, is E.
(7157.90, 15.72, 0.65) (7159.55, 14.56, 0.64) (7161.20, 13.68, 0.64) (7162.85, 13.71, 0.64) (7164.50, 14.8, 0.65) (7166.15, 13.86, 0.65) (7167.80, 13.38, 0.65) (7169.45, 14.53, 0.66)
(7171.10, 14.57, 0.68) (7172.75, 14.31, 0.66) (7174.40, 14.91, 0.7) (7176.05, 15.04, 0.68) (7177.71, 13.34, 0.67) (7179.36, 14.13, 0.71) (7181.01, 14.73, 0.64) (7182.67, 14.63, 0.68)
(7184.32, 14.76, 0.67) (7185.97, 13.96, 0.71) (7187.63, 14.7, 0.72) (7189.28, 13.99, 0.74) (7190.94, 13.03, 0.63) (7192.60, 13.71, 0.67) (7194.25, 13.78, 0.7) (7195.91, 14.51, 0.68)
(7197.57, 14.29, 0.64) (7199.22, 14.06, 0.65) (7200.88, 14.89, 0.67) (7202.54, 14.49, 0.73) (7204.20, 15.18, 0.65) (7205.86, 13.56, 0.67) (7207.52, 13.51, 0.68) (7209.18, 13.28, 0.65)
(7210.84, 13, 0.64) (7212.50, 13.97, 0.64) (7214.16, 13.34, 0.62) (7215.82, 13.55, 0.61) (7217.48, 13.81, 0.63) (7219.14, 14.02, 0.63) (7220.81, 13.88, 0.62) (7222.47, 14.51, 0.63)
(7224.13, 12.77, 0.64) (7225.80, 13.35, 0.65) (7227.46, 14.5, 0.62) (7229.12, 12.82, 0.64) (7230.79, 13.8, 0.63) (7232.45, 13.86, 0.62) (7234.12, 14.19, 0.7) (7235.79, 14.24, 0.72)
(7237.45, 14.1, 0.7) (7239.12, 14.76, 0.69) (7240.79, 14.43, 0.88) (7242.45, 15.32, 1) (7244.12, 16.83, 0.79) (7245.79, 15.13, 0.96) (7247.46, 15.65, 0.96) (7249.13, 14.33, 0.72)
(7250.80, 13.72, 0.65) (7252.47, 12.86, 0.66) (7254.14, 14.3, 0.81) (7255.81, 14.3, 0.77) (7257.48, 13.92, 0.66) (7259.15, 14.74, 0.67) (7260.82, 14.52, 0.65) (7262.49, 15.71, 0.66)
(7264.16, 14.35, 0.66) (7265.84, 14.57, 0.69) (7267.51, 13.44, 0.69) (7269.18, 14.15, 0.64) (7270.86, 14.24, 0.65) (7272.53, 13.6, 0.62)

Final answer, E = 7204.20 angstrom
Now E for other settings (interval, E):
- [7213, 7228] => 7222.47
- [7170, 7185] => 7176.05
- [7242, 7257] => 7244.12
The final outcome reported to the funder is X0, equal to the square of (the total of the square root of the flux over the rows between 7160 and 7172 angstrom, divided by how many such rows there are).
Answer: 14.1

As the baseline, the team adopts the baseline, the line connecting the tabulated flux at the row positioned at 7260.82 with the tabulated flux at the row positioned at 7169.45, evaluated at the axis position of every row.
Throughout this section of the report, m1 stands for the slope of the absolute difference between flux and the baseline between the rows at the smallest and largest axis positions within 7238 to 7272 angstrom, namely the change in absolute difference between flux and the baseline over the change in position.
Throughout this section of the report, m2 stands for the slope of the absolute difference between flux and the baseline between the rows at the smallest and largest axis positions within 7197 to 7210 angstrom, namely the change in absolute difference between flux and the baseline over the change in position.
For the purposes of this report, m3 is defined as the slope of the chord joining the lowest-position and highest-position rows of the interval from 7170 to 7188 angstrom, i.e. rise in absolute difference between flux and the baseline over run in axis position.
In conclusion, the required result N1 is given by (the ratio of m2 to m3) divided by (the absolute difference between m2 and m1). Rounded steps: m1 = 0.001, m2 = 0.09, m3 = 0.008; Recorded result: 127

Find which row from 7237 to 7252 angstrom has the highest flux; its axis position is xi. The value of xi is 7244.12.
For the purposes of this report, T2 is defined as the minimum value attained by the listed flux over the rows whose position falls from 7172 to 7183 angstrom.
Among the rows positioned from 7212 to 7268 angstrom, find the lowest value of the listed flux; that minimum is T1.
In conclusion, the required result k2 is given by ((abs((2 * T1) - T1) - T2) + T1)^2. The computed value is 149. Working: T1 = 12.77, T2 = 13.34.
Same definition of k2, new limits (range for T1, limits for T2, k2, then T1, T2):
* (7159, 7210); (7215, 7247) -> 177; 13.03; 12.77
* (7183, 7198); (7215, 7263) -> 177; 13.03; 12.77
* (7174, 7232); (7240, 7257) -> 161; 12.77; 12.86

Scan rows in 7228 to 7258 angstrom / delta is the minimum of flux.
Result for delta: 12.82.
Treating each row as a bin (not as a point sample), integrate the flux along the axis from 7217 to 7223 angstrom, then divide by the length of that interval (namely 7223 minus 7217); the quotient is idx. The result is 14.0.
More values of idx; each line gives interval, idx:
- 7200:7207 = 14.5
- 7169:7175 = 14.6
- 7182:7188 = 14.5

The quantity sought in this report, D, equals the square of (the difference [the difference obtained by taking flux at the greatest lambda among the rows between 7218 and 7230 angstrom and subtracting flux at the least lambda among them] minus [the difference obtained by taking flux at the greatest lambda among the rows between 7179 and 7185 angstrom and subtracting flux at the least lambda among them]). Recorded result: 3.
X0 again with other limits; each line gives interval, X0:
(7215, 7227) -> 13.7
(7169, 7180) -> 14.4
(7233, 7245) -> 14.8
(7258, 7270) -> 14.5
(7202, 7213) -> 13.8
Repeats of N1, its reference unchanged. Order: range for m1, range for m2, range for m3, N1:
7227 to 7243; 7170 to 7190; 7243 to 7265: -11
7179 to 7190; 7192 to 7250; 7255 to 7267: 26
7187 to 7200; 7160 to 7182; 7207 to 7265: 38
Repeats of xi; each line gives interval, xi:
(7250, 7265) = 7262.49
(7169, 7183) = 7176.05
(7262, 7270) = 7262.49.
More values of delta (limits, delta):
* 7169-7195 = 13.03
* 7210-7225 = 12.77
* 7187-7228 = 12.77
